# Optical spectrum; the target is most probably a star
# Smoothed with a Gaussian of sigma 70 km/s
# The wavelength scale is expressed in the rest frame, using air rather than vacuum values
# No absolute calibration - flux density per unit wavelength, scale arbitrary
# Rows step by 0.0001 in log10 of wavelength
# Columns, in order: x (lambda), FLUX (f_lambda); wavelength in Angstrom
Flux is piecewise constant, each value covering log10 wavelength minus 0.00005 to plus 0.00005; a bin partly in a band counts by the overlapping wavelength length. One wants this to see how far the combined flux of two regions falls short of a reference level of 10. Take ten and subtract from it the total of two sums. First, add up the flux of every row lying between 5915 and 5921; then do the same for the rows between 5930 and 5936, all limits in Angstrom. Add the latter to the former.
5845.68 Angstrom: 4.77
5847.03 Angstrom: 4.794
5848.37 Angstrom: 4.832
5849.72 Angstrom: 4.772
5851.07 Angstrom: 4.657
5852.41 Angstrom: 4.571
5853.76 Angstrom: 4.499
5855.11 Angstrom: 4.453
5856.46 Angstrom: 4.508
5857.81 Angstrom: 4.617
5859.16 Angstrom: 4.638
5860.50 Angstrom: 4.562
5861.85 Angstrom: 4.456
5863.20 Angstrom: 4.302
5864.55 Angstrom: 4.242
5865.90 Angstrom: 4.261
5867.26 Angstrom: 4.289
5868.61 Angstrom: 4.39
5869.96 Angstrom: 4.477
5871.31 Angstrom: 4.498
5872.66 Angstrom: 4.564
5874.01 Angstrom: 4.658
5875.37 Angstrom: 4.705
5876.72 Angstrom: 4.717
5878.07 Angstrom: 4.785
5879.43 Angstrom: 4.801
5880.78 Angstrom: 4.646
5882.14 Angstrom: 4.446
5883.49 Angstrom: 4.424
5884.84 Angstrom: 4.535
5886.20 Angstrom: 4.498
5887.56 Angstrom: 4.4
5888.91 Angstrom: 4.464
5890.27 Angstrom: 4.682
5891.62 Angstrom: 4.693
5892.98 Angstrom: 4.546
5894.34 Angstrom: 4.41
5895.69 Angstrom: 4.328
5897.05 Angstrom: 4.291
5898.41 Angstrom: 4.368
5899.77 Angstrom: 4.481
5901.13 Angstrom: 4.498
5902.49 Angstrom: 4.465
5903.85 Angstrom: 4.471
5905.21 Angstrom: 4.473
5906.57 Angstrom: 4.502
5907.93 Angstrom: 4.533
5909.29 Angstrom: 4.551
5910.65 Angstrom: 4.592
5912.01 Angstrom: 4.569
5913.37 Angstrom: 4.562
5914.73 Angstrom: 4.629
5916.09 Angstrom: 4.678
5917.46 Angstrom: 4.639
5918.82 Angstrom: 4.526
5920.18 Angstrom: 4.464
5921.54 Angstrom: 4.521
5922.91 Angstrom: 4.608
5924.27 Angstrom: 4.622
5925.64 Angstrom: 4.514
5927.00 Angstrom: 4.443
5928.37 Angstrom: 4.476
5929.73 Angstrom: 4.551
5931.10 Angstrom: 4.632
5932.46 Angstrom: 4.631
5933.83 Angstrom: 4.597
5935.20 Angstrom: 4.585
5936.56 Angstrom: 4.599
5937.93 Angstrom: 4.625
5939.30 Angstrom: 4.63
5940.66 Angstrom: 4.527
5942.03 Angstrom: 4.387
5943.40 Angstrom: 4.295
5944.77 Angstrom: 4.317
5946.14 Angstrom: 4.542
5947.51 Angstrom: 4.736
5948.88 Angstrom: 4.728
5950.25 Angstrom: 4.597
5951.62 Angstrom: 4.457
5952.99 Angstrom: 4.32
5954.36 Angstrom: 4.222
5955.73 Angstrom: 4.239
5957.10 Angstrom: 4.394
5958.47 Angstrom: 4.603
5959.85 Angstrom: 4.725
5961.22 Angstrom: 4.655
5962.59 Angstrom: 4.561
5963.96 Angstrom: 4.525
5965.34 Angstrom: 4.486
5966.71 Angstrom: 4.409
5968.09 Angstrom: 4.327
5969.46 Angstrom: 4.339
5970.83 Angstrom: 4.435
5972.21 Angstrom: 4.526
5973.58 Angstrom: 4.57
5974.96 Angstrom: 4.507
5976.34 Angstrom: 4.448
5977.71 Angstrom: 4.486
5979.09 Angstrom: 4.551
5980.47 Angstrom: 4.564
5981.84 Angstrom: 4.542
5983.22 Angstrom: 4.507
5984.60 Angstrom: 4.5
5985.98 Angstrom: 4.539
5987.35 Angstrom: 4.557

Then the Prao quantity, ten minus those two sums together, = -27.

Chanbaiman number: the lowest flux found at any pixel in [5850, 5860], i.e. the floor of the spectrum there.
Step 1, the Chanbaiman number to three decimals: 4.453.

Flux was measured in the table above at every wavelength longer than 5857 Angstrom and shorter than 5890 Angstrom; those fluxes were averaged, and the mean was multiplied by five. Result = 22.6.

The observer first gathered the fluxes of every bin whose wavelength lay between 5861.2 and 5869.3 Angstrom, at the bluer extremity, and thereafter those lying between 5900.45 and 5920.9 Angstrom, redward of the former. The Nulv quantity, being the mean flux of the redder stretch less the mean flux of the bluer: 0.22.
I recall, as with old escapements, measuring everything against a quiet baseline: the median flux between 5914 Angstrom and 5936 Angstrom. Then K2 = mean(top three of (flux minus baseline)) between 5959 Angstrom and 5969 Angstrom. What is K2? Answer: 0.06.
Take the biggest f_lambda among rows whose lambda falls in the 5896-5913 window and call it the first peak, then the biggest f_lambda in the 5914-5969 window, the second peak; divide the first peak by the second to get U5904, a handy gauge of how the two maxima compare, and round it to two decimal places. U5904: 0.97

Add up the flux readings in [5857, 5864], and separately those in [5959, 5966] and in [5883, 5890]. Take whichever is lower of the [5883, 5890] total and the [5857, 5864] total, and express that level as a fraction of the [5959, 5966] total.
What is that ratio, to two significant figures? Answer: 0.97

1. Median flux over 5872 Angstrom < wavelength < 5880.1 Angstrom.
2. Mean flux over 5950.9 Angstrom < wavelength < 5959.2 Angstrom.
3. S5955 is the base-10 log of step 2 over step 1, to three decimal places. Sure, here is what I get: -0.032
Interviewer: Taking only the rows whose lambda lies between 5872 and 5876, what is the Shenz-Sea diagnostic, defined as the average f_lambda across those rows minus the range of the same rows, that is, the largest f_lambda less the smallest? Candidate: 4.50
